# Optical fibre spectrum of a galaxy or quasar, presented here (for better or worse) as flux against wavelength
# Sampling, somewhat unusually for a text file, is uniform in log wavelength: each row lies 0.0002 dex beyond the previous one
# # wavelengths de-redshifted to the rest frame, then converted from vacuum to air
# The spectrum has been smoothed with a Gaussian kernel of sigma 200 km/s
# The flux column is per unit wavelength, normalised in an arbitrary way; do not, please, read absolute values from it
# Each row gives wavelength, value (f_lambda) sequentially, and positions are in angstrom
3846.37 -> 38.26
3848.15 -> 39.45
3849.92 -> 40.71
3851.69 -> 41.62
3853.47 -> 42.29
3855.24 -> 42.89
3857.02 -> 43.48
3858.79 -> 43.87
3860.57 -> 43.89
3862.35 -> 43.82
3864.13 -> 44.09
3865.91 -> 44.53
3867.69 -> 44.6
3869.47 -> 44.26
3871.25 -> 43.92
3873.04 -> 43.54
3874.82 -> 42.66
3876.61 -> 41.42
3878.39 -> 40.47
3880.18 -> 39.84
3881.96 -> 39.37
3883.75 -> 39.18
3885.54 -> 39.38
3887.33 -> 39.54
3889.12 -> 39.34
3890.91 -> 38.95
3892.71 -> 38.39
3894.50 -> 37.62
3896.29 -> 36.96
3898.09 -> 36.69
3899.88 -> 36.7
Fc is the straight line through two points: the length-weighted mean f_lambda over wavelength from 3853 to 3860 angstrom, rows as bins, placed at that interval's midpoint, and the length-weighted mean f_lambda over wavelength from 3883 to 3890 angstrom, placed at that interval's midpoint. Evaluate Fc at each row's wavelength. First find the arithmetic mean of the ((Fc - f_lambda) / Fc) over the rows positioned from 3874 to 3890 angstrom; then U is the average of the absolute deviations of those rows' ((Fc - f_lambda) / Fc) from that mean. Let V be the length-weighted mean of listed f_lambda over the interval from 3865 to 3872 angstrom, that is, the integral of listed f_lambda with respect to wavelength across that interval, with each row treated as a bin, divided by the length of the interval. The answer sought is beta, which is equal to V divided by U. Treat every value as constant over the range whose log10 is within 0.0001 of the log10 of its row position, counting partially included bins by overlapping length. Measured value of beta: 3313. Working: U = 0.0134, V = 44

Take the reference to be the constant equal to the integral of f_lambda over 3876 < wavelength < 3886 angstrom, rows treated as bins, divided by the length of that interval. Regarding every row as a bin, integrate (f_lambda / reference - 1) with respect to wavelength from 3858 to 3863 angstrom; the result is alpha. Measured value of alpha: 0.49 angstrom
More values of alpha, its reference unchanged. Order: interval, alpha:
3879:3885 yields -0.07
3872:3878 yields 0.37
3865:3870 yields 0.57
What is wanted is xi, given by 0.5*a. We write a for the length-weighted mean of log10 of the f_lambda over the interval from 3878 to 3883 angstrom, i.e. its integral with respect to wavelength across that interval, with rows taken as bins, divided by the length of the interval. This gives 0.800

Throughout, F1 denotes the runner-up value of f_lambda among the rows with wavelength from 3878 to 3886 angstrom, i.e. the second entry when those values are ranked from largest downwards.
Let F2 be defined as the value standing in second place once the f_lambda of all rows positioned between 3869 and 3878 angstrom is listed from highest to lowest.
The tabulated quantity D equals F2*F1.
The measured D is 1750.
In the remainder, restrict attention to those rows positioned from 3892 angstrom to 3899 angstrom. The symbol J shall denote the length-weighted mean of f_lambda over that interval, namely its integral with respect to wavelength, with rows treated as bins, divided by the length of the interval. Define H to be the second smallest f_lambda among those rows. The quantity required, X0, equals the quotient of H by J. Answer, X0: 0.988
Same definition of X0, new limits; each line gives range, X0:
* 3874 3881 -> 0.985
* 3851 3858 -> 0.992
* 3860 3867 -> 0.995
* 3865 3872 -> 0.998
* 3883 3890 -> 0.999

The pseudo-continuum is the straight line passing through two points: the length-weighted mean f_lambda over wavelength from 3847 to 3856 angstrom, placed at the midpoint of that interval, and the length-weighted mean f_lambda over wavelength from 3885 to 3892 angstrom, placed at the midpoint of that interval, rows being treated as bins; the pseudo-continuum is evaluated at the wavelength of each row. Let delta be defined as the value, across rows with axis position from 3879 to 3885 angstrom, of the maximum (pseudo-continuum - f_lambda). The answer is 0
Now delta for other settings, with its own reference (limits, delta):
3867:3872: -4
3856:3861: -3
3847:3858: 2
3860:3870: -3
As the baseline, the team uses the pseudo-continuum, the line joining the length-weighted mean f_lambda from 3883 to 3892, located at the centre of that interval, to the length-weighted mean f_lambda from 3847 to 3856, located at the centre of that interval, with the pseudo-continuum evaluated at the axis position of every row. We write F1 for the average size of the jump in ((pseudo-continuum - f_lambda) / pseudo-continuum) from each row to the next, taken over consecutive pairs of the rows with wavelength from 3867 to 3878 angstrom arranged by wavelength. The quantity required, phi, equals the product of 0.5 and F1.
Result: 0.0066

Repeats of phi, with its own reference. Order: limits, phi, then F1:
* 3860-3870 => 0.0034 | 0.007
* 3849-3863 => 0.0067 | 0.013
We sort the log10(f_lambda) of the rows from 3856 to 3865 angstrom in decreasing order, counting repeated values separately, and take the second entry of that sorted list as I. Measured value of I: 1.64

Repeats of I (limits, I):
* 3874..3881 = 1.62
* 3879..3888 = 1.60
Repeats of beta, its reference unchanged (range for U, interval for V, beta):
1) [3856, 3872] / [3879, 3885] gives 2123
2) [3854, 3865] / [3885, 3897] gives 2602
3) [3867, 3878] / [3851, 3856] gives 2975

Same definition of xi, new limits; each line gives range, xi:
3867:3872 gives 0.824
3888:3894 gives 0.794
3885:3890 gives 0.798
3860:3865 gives 0.821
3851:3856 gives 0.813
